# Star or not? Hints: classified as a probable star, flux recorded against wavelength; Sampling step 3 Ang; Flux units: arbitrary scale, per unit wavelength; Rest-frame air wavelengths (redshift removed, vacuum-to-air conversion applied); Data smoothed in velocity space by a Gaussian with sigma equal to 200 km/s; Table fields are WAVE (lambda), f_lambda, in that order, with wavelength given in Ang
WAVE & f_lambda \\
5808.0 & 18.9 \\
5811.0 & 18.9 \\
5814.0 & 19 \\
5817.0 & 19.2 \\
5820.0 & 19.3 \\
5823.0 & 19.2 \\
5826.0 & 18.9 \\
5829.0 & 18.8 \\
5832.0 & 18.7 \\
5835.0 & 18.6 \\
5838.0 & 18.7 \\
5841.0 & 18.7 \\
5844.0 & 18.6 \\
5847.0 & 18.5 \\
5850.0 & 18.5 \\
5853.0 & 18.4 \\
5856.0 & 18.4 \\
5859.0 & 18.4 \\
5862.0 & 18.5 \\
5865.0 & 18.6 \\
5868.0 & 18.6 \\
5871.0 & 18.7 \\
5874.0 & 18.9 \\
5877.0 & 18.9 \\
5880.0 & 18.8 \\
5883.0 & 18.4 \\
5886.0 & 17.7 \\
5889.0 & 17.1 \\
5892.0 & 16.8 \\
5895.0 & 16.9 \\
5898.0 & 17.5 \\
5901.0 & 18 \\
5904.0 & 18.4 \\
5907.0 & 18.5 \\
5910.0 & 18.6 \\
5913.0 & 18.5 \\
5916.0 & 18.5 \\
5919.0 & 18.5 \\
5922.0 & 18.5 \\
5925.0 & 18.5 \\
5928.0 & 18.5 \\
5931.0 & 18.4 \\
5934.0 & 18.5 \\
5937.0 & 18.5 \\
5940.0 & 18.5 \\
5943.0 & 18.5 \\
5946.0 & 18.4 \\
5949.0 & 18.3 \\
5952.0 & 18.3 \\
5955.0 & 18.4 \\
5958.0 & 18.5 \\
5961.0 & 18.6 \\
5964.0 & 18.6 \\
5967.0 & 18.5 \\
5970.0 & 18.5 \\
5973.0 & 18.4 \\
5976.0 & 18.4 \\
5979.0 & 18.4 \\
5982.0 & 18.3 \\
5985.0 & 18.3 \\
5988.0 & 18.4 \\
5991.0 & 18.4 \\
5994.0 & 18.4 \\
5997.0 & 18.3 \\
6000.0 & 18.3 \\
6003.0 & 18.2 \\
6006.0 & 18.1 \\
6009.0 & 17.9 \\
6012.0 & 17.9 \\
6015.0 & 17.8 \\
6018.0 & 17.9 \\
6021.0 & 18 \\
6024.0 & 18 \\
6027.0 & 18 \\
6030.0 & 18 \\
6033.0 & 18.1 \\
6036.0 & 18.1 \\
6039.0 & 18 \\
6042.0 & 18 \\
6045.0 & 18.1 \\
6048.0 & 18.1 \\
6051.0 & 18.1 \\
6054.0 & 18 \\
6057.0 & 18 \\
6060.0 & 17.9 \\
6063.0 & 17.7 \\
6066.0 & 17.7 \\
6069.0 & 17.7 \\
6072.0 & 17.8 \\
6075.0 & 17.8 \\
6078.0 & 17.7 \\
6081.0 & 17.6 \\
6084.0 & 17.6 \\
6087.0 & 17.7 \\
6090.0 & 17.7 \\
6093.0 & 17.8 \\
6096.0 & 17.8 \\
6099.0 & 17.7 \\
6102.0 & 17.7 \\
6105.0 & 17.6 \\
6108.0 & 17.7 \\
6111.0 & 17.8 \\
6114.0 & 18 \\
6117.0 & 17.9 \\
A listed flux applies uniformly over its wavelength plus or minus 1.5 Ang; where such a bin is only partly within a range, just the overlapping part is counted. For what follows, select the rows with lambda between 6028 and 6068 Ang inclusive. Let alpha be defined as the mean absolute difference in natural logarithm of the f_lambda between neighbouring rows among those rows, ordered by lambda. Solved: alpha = 0.0032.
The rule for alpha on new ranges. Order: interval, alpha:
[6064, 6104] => 0.0028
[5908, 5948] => 0.0018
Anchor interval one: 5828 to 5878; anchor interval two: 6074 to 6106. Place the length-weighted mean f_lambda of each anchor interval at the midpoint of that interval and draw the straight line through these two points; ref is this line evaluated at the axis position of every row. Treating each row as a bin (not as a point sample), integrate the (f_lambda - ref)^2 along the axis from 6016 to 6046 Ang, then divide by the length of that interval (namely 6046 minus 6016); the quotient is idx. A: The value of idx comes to 0.02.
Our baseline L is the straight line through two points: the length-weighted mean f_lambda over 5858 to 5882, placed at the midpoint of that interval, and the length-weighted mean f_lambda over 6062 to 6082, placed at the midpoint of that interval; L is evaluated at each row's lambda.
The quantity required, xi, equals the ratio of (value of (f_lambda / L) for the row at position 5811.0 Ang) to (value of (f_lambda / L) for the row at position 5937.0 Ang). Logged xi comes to 0.99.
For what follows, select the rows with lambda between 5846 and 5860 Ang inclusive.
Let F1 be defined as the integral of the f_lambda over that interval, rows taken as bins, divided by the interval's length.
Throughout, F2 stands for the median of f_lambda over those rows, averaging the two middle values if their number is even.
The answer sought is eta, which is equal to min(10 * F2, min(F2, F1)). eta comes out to 18.4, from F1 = 18.4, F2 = 18.4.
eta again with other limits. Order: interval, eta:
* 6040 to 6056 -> 18.1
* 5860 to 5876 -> 18.6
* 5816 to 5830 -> 19.1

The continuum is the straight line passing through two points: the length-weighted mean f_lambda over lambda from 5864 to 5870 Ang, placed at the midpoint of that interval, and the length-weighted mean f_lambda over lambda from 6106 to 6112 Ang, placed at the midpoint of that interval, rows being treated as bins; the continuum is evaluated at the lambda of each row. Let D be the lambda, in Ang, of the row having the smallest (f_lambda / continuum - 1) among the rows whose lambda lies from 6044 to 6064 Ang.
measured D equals 6063.0 Ang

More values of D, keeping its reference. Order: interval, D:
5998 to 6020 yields 6015.0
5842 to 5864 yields 5853.0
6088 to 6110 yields 6105.0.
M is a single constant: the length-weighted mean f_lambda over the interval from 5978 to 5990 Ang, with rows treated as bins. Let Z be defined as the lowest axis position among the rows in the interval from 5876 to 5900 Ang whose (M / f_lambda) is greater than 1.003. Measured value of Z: 5886.0 Ang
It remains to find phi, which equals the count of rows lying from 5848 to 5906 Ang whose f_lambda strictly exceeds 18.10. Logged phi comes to 13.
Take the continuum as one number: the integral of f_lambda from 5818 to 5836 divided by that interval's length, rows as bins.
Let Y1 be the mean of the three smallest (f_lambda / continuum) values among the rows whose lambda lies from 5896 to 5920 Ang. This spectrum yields 0.949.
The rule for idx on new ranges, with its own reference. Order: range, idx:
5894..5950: 0.19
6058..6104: 0.01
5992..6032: 0.03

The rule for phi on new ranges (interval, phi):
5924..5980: 19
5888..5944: 14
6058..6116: 0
